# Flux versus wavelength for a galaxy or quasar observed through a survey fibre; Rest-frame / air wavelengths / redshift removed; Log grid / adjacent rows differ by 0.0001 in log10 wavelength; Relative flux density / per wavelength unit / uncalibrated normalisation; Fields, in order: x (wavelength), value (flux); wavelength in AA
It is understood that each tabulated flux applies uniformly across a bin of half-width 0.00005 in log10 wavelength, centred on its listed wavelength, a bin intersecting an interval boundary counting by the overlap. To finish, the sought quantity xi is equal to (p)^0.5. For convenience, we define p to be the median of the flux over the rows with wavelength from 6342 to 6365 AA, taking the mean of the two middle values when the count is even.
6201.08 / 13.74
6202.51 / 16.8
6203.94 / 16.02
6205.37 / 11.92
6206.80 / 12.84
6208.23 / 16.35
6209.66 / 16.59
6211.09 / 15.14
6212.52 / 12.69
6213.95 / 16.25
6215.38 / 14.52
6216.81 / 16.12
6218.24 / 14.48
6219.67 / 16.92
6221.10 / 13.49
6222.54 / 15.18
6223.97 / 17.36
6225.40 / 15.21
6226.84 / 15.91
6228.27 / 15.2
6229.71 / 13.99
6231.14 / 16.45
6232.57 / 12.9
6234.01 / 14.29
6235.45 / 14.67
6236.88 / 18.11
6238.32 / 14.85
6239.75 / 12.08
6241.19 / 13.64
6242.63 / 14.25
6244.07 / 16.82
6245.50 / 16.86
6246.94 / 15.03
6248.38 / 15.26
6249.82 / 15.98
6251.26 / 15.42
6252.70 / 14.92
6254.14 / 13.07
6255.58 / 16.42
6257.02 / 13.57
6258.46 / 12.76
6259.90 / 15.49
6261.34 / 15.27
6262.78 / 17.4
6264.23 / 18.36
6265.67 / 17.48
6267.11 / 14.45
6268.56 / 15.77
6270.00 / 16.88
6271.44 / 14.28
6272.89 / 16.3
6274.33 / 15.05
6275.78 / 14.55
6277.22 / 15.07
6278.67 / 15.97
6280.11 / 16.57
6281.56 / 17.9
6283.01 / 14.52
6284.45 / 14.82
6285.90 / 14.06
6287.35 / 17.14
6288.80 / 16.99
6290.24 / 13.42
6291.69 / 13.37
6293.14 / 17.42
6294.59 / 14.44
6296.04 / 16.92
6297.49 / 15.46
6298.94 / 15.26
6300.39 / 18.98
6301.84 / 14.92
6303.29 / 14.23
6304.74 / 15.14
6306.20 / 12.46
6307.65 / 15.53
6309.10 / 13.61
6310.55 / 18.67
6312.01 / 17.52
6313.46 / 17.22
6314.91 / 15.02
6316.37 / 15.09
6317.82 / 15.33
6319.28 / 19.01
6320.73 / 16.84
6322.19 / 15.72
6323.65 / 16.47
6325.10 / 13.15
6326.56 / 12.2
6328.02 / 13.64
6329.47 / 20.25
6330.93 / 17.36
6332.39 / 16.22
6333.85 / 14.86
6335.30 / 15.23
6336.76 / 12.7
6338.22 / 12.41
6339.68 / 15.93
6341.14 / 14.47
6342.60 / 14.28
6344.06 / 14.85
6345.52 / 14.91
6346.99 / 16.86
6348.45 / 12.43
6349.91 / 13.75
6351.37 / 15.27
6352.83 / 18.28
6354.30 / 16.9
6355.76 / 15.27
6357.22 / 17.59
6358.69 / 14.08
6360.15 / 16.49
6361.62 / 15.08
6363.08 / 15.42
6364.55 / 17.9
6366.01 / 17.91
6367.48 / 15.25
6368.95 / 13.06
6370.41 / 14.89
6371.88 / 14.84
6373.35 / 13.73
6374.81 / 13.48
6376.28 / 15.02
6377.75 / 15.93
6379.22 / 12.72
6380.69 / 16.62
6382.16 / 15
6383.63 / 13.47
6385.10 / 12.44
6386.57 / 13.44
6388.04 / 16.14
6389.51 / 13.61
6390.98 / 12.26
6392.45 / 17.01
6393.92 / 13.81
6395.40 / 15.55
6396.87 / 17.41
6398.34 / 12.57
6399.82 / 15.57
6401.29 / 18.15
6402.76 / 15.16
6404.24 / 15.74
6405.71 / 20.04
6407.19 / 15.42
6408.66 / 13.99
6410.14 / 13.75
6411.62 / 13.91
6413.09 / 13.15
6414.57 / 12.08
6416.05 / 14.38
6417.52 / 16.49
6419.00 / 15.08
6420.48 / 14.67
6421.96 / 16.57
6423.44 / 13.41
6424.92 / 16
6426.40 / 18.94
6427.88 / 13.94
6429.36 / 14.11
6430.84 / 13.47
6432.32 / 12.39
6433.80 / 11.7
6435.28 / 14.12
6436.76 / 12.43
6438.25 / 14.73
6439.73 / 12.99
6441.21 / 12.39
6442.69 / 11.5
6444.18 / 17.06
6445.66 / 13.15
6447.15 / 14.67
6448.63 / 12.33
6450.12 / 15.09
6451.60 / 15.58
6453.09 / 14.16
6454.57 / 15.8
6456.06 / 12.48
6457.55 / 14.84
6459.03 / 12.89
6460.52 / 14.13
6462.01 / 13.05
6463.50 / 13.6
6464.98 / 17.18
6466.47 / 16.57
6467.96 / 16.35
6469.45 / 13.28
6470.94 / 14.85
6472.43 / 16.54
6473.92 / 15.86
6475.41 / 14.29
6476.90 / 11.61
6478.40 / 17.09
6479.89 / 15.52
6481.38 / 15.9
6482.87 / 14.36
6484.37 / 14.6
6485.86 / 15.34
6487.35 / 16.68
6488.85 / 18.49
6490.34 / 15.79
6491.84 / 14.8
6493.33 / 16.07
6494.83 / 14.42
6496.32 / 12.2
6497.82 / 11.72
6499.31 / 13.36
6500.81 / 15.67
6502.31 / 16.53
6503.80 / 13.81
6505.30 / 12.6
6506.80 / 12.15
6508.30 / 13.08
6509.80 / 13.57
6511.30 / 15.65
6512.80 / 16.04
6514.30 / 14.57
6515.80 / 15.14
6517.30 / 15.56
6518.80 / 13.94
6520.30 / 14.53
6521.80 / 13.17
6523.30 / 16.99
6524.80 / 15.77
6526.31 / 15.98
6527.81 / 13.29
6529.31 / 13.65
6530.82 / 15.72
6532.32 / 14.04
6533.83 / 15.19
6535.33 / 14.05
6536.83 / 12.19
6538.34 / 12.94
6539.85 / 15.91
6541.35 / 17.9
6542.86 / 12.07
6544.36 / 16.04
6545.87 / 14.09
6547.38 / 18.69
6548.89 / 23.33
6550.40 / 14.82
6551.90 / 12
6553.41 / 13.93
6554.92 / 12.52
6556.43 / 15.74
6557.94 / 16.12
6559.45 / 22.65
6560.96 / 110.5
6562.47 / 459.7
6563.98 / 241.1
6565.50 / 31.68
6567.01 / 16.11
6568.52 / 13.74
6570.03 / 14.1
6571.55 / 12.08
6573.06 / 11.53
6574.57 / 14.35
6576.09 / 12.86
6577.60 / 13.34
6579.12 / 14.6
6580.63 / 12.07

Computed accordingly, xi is 3.91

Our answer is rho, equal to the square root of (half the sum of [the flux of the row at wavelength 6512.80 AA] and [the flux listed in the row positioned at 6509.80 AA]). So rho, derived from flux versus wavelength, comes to 3.85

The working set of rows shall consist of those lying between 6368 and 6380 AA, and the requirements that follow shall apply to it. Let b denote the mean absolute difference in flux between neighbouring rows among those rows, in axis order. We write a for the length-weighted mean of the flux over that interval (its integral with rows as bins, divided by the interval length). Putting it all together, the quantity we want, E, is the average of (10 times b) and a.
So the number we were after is 13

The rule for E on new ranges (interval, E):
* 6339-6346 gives 10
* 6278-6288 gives 16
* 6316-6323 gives 17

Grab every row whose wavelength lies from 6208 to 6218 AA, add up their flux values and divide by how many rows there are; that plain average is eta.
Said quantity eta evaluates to 15.4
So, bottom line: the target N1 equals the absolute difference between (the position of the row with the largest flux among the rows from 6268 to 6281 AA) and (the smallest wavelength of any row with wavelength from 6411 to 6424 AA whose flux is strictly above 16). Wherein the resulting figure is 147.5 AA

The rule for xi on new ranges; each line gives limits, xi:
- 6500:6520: 3.82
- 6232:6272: 3.89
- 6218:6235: 3.90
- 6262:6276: 4.00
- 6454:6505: 3.85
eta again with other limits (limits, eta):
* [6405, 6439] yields 14.6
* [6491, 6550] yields 14.8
